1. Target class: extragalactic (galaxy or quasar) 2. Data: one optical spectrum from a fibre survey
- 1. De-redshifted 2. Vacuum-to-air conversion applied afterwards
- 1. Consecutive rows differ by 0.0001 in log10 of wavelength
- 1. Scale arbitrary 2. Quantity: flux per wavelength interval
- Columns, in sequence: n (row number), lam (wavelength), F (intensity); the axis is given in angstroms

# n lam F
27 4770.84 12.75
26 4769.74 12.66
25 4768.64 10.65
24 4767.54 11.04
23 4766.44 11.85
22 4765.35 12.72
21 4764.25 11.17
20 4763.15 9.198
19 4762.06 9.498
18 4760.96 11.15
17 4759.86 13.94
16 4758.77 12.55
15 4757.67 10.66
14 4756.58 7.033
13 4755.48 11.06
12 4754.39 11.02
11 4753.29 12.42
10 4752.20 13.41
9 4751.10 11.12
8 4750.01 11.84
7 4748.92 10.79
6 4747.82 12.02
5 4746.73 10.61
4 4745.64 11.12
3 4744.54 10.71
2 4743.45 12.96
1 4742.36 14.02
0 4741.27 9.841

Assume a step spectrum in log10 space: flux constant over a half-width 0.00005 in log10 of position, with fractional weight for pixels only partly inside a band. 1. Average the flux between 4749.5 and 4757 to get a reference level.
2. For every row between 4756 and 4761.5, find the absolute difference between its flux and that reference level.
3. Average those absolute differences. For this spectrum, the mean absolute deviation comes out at 1.8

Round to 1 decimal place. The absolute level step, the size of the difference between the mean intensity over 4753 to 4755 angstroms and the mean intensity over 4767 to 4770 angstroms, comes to 0.3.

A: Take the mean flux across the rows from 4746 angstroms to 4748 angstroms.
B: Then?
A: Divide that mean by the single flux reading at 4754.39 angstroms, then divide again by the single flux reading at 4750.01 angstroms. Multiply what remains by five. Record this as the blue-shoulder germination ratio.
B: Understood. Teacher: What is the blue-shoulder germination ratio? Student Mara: 0.43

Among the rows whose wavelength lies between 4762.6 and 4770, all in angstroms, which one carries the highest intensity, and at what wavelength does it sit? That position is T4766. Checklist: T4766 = 4765.35 angstroms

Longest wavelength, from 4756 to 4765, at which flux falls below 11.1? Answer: 4763.15 angstroms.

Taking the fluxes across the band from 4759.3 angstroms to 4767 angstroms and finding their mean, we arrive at 11.4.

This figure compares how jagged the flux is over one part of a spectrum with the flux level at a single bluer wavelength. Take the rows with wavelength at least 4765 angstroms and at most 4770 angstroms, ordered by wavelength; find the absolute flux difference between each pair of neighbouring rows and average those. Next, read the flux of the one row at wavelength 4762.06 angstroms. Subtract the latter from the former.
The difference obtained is -8.5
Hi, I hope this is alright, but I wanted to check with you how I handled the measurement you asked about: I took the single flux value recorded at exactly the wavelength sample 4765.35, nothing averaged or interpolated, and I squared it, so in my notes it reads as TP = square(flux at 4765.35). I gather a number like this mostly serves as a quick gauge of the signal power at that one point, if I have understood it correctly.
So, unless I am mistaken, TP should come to 162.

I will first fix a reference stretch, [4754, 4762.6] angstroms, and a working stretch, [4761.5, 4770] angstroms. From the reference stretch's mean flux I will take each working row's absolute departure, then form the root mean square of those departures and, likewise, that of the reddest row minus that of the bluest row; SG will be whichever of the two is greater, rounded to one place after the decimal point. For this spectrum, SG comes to 1.2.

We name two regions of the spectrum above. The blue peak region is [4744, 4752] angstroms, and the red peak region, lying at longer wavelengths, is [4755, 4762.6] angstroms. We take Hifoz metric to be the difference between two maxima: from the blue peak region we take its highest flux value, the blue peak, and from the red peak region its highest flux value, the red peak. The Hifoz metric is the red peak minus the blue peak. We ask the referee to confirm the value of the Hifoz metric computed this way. 1.9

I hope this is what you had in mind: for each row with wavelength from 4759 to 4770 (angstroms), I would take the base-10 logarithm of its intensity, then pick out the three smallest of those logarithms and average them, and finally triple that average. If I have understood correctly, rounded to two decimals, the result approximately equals 2.97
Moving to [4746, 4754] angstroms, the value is 3.10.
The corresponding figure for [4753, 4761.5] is 2.92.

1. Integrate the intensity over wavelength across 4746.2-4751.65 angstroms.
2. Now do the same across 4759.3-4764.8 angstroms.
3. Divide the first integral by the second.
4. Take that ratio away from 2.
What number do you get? 0.98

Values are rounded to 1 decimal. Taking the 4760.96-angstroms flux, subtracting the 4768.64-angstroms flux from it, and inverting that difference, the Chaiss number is 2.0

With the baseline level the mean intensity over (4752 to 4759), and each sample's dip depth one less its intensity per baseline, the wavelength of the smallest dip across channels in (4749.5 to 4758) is 4752.20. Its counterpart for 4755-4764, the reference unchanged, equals 4759.86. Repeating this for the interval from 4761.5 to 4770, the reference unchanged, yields 4765.35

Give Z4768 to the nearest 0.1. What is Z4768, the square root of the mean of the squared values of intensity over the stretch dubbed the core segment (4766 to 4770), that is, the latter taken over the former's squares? 11.6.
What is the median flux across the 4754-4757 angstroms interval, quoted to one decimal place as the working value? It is 11.0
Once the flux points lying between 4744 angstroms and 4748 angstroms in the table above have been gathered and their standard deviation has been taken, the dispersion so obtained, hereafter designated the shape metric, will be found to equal 0.6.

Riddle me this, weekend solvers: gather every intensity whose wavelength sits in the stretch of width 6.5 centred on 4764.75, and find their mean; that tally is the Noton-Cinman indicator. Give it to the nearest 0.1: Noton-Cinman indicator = 10.9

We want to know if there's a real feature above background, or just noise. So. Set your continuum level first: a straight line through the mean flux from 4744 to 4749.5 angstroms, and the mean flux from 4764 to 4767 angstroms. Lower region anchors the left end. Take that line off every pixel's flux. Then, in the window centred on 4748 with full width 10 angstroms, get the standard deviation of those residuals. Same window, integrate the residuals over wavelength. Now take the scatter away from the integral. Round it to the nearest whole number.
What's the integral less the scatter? 4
